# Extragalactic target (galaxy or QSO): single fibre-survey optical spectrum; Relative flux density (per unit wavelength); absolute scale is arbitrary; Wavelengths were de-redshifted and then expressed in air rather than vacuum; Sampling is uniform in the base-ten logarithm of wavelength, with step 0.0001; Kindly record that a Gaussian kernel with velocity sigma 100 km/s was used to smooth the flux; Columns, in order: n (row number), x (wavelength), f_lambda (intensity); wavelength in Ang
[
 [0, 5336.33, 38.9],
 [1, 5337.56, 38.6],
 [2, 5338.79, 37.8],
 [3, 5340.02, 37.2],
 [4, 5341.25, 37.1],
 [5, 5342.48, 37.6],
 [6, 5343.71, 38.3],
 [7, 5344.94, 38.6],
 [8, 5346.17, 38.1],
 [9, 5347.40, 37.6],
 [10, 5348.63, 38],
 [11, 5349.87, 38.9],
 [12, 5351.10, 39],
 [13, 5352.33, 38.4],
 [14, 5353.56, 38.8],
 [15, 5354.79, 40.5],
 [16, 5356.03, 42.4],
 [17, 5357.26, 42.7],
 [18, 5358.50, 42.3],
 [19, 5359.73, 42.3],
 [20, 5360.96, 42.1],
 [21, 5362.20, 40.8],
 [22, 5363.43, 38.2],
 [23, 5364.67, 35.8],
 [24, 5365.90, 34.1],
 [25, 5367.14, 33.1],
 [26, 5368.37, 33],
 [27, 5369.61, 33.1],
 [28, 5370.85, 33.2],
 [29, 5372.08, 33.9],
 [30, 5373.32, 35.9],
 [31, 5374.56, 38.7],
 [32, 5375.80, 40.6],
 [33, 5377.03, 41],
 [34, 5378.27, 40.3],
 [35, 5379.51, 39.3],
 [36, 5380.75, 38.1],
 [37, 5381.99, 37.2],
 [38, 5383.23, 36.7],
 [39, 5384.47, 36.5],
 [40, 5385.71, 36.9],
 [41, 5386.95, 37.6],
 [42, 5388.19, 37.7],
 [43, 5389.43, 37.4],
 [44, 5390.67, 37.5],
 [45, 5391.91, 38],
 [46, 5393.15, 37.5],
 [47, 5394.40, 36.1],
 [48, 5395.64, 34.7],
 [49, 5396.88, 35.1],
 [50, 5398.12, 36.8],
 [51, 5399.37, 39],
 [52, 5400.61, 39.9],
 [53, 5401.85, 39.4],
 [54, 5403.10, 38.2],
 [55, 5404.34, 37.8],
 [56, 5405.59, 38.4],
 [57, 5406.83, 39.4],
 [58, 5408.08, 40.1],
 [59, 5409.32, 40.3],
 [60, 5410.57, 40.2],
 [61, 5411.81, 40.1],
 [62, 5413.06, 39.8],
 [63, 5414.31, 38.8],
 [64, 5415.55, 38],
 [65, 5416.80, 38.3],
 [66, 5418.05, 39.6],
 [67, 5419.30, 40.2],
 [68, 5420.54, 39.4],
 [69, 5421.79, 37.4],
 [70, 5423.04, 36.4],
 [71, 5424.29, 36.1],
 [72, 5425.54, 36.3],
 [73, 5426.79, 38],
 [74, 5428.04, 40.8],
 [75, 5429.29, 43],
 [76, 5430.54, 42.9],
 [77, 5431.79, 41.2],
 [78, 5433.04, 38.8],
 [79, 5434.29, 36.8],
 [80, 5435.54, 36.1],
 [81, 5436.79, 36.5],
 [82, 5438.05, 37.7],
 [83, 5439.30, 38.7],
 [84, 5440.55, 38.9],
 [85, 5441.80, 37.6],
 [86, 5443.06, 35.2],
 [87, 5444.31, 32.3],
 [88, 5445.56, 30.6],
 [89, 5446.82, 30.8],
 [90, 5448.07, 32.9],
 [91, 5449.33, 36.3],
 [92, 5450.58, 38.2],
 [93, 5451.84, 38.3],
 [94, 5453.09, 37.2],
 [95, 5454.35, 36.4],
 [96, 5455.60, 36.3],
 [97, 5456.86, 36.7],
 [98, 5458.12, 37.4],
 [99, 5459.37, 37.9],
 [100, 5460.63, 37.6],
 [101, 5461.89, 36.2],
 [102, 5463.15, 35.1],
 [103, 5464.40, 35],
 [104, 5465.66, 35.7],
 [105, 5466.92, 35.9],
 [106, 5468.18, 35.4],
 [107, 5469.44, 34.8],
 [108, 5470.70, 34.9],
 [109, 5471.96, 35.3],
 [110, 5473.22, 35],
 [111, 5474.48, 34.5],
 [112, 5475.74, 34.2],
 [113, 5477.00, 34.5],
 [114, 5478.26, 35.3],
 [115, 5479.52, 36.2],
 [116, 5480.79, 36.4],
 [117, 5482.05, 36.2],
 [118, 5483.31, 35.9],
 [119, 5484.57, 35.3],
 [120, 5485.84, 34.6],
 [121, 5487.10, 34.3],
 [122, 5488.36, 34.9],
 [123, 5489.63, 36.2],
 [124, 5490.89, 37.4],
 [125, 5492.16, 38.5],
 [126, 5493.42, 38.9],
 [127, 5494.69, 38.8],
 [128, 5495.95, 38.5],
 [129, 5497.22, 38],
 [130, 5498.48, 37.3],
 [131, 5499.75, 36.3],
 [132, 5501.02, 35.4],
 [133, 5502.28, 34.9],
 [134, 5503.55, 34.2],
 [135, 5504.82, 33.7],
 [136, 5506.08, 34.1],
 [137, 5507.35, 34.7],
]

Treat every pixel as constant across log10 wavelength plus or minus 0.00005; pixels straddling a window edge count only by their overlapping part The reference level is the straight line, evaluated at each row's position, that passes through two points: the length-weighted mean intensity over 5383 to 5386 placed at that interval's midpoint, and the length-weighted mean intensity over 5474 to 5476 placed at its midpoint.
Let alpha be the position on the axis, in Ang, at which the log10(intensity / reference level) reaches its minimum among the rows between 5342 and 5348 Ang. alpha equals 5342.48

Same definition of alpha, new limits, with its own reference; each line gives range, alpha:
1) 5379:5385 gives 5384.47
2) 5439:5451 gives 5445.56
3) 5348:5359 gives 5348.63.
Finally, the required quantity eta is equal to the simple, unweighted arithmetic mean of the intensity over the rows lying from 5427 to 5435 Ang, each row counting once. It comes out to 40.6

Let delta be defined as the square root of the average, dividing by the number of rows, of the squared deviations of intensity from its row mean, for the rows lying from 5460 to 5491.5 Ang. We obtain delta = 0.9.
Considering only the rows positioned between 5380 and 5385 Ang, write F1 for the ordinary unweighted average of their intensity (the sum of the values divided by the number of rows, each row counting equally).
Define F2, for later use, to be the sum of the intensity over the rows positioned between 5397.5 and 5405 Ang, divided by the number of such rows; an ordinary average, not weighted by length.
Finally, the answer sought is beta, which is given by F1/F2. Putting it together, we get 0.964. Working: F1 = 37.1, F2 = 38.5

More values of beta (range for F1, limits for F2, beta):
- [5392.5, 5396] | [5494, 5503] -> 0.975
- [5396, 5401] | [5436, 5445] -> 1.027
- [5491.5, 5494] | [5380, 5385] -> 1.042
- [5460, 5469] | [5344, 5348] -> 0.941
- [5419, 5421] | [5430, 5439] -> 1.032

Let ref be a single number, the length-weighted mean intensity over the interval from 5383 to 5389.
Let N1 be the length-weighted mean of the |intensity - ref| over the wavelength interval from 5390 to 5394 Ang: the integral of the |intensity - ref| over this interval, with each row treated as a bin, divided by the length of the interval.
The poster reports 0.6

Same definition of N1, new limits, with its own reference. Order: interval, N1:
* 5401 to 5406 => 1.4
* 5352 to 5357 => 3.2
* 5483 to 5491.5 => 1.7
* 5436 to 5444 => 1.3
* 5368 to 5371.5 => 4.0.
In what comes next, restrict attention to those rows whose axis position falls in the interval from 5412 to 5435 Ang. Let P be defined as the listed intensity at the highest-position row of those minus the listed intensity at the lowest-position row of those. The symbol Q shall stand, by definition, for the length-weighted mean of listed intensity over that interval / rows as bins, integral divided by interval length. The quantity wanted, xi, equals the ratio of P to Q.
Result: -0.077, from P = -3.0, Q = 39.0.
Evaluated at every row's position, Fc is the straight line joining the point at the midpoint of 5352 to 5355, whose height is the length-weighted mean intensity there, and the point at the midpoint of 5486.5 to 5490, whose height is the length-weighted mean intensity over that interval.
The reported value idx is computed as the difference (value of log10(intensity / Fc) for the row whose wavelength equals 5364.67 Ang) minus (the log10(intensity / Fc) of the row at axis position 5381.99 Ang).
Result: -0.023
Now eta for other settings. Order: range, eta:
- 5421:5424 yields 36.9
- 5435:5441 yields 37.6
